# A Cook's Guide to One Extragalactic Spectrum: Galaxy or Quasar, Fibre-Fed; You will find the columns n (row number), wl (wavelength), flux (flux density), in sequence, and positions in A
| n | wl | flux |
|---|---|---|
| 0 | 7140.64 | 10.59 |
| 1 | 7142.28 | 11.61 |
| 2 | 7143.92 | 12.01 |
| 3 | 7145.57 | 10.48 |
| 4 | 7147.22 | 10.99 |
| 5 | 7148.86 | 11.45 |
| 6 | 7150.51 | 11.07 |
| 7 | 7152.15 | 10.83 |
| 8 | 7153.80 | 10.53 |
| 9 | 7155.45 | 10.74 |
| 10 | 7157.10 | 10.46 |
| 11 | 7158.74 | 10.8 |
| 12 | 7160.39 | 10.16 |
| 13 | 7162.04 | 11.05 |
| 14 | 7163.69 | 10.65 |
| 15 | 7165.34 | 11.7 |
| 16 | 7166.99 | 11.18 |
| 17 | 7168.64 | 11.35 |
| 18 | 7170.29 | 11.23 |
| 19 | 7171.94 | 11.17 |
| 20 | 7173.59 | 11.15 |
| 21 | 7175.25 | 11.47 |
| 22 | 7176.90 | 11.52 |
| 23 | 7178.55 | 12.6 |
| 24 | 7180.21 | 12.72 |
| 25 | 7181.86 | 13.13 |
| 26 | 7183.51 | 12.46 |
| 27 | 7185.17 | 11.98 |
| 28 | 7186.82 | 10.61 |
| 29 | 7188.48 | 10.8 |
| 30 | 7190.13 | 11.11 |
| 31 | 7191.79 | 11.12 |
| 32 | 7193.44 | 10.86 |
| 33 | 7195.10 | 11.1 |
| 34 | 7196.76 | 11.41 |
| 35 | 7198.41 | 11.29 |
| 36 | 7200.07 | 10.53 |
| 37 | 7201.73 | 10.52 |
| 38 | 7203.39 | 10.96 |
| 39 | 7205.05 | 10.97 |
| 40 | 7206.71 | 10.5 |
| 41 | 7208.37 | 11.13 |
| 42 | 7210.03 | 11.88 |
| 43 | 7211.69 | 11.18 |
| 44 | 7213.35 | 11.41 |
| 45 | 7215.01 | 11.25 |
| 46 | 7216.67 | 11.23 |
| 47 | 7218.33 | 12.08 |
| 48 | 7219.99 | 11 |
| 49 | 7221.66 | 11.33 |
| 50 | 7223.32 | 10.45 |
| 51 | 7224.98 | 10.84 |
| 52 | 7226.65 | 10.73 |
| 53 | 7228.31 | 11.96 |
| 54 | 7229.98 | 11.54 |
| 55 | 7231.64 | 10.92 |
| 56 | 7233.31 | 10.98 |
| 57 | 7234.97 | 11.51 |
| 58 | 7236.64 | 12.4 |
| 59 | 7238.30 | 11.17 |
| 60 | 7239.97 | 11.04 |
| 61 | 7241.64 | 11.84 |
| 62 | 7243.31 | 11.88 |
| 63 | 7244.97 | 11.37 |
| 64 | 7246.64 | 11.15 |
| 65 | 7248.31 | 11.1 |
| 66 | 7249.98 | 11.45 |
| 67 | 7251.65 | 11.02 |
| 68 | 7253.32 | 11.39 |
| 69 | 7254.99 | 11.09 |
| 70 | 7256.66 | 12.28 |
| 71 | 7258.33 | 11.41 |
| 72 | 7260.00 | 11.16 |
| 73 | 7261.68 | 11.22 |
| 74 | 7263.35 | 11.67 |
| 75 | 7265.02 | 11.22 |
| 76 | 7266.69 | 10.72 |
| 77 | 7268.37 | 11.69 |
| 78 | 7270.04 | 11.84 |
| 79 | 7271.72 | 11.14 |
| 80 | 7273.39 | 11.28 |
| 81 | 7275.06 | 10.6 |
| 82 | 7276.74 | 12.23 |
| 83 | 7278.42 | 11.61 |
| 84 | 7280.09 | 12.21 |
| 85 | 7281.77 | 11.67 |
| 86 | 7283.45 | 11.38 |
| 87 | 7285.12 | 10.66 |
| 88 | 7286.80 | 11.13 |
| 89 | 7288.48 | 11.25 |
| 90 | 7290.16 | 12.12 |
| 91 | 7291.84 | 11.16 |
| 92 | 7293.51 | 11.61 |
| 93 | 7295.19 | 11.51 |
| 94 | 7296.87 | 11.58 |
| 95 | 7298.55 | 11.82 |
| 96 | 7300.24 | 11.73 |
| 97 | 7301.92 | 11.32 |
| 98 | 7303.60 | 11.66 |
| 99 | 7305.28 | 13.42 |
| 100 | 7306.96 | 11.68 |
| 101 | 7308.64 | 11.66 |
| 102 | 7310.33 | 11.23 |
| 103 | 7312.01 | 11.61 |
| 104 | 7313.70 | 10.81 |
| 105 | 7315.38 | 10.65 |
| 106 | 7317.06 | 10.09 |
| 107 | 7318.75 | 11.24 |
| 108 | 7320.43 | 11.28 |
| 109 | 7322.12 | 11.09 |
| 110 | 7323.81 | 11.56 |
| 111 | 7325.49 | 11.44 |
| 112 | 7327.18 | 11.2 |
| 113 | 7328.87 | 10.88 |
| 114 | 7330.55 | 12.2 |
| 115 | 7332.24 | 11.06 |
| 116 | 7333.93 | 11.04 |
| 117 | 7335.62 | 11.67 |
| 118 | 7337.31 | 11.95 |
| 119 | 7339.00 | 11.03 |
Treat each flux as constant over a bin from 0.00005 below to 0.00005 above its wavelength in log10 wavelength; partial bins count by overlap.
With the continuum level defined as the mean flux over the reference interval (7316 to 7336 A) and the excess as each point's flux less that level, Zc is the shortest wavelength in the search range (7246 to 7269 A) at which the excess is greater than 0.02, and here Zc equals 7249.98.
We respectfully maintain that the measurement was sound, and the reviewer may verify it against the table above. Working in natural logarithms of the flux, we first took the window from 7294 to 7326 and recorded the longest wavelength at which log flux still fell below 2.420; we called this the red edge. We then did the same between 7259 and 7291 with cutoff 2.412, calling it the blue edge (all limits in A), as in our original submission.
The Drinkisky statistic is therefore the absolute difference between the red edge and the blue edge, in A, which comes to 35.3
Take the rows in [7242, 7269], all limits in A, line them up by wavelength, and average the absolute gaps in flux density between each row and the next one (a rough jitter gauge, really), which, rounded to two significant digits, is 0.46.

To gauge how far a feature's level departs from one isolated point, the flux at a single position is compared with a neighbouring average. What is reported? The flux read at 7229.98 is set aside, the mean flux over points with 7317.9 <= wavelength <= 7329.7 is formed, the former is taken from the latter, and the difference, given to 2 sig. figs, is -0.30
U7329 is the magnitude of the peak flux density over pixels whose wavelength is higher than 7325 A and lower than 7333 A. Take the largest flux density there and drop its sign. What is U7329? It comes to 12.2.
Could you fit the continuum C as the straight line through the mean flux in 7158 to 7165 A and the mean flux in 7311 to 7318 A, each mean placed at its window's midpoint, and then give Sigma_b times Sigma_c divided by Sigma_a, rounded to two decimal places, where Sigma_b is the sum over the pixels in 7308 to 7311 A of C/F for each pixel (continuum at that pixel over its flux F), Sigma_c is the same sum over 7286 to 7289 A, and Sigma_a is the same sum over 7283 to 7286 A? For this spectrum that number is 1.86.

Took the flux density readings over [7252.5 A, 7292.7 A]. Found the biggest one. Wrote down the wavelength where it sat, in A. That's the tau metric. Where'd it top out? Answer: 7256.66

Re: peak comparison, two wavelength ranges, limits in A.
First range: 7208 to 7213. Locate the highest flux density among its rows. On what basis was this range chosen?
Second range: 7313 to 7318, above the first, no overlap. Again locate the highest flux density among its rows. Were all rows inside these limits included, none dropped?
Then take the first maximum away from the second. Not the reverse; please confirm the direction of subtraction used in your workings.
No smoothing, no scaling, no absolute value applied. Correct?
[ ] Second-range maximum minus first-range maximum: -1.1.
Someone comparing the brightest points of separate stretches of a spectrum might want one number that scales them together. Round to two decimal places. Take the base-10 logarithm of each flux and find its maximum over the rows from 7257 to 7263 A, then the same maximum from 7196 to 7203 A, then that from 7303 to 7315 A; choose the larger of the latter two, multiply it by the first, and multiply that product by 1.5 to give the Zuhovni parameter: 1.79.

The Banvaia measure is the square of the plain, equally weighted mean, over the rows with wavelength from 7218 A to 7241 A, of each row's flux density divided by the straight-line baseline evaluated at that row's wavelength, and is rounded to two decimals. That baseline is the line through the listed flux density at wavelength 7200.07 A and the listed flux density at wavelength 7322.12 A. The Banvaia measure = 1.12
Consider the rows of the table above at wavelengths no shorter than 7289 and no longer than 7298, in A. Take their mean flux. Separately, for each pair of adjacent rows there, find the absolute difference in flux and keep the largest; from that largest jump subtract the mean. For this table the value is -10.6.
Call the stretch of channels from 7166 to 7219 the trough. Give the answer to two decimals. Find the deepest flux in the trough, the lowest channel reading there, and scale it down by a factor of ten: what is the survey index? 1.05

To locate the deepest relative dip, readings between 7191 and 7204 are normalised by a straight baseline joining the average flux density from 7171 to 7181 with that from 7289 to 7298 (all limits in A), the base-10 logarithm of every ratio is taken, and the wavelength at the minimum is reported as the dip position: 7201.73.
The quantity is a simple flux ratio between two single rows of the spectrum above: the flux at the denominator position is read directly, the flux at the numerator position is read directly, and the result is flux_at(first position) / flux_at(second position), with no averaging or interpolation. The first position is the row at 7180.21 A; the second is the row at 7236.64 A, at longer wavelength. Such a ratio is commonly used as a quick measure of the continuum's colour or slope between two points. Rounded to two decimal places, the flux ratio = 1.03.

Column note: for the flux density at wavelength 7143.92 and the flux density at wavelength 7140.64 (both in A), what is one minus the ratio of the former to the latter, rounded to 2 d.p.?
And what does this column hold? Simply -0.13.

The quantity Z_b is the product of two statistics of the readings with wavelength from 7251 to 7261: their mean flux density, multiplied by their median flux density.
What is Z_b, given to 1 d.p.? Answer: 128.4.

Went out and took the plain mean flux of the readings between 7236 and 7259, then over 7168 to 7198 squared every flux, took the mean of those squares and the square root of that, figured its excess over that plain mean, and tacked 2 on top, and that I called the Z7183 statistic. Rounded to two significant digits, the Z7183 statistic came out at 2.1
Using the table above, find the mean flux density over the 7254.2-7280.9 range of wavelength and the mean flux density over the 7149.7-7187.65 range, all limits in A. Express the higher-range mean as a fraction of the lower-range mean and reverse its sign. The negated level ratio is -1.01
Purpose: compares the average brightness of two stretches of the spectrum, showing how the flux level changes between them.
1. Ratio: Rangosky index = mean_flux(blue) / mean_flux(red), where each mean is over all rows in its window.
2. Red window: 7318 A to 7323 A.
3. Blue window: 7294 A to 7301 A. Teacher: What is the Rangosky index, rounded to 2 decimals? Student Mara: 1.04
